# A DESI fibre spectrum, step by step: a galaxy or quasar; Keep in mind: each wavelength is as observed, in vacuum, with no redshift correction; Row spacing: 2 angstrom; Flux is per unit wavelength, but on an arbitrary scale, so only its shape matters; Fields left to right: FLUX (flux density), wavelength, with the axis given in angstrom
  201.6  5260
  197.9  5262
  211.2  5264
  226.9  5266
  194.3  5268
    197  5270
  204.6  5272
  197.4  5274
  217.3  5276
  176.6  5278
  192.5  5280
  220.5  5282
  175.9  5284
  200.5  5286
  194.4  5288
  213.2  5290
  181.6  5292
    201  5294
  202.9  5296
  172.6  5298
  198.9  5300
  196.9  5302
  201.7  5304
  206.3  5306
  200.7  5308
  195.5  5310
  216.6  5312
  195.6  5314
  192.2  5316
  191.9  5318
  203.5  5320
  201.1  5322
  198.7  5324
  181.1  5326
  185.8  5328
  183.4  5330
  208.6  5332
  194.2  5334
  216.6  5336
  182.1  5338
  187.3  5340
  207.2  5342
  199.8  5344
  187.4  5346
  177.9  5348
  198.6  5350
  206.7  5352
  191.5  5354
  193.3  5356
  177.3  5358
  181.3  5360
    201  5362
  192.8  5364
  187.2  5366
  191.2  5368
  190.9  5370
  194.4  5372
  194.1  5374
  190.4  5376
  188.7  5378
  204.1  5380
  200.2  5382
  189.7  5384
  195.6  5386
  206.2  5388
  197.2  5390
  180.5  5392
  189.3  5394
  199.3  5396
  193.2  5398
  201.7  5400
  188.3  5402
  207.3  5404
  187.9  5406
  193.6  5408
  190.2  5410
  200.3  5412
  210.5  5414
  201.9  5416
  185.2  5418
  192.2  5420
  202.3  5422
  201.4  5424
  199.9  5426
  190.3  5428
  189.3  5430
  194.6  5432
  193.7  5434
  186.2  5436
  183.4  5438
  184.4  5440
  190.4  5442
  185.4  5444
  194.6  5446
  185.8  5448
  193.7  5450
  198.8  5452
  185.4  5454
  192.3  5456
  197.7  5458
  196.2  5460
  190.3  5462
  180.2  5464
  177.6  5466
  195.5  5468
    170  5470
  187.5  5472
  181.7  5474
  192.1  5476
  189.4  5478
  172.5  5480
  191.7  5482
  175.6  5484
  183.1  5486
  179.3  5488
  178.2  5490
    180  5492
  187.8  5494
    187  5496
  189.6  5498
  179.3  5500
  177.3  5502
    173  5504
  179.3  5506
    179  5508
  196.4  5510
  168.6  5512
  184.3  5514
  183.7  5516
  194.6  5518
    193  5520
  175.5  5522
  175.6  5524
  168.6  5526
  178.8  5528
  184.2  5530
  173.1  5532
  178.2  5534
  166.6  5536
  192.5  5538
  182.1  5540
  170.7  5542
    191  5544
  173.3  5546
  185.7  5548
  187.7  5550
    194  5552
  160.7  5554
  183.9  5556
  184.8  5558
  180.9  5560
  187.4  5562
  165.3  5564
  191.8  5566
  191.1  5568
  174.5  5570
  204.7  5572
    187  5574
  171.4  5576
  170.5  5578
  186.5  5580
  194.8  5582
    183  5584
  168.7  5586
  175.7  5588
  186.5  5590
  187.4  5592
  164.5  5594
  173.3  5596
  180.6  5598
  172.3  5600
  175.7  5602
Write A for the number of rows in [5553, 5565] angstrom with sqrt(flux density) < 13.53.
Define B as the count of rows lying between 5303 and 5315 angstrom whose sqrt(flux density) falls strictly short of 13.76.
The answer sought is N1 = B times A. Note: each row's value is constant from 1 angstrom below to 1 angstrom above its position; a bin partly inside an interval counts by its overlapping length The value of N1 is 0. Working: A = 3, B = 0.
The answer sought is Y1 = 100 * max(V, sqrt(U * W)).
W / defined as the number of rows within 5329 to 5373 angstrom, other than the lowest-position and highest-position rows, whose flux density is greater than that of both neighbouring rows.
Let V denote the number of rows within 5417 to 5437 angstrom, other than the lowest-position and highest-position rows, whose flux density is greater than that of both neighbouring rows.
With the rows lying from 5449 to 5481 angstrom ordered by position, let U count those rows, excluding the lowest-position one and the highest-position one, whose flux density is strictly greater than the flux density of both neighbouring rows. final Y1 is 592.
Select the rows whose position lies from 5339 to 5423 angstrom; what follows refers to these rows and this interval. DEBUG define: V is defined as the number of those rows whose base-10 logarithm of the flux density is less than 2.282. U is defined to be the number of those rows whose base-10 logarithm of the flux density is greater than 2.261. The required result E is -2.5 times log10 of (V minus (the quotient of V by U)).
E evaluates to -3.0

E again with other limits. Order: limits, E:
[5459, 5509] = -3.2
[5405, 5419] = -1.0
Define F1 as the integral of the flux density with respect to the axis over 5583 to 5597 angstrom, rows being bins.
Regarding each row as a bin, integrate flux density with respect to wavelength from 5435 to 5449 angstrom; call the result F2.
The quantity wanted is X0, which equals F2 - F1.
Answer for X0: 142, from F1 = 2478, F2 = 2620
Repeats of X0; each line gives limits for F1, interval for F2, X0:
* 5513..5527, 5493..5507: -4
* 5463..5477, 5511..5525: -19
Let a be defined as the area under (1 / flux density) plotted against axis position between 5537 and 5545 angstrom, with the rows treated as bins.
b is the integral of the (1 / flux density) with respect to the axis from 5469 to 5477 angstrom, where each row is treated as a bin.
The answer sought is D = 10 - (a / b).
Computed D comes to 9.01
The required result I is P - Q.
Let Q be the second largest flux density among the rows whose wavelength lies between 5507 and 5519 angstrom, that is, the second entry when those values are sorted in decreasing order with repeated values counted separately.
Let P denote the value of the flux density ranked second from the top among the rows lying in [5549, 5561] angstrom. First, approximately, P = 187.7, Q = 194.6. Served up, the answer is -7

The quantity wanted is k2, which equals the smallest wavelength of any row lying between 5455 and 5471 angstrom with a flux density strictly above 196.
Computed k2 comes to 5458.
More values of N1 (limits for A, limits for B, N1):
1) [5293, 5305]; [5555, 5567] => 5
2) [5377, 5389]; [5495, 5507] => 0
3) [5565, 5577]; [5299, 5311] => 0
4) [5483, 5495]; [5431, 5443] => 12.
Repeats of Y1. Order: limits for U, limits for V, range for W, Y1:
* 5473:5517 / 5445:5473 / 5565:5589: 400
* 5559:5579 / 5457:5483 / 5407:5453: 387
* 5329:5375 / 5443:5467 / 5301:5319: 400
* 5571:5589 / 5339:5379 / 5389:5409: 600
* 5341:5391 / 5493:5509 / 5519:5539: 458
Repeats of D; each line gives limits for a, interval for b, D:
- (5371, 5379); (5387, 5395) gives 8.99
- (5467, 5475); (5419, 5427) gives 8.91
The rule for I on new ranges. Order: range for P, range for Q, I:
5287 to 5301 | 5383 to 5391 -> 6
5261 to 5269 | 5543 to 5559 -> 20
